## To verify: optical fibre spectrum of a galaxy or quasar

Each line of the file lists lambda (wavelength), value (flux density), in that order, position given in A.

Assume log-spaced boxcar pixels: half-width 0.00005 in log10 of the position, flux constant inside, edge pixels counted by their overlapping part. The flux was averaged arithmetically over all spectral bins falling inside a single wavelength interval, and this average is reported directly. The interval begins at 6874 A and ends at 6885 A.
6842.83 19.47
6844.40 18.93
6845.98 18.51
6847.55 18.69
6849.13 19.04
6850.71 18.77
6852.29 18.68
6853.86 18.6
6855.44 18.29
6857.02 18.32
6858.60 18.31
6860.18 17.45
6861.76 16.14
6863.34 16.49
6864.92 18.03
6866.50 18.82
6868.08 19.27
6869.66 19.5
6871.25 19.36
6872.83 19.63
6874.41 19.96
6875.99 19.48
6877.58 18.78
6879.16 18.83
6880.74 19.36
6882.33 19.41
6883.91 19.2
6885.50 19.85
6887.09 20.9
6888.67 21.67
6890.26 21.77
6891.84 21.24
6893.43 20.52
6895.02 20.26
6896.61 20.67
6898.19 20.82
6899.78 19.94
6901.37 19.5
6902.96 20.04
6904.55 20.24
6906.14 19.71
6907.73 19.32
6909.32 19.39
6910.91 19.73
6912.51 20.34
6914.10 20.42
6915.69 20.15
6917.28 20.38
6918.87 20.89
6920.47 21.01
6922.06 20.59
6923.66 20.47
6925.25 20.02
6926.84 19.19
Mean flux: 19.3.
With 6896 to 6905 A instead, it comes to 20.2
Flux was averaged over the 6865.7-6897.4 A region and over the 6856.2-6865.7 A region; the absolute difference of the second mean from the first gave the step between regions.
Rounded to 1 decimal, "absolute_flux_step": 2.5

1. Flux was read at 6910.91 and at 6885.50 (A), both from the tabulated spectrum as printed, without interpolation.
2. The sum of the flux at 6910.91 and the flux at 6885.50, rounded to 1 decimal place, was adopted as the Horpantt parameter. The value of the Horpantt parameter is 39.6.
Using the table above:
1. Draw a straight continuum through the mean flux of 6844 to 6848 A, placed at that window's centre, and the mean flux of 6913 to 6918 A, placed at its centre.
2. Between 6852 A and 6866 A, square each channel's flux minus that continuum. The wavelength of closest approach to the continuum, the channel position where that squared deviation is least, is 6852.29 A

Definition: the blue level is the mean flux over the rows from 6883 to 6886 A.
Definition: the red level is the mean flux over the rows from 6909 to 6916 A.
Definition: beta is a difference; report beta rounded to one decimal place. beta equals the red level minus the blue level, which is 0.5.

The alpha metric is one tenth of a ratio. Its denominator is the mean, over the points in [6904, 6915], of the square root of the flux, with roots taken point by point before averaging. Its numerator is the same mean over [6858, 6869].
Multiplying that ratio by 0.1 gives 0.095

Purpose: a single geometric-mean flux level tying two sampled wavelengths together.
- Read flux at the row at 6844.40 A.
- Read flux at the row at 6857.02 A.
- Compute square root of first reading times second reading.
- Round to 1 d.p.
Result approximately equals 18.6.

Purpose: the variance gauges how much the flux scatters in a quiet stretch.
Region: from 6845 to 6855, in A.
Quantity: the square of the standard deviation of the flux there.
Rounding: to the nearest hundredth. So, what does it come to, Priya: 0.03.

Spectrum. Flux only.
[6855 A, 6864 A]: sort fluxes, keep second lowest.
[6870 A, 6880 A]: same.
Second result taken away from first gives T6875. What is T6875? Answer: -2.3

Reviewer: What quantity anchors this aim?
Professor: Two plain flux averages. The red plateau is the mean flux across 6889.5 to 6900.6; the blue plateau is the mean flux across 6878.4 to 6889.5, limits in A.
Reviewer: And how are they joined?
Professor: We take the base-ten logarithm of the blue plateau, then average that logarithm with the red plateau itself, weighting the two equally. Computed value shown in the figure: 11.0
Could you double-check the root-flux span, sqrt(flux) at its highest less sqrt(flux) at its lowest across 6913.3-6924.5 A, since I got 0.095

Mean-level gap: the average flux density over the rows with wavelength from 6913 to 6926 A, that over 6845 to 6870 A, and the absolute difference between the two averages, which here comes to 2.2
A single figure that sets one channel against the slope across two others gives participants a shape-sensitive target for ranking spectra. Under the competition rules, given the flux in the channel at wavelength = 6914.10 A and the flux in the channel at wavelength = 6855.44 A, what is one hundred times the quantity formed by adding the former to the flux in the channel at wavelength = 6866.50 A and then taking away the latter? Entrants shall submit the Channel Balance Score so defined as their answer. 2095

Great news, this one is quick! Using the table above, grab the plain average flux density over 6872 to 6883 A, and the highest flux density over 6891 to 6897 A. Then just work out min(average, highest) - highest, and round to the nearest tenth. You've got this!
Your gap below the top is -1.9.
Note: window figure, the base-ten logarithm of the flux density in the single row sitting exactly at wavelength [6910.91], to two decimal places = 1.30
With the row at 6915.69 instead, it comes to 1.30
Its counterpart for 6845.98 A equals 1.27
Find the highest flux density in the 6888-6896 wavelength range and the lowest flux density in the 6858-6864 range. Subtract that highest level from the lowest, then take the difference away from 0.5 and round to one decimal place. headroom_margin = 6.1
